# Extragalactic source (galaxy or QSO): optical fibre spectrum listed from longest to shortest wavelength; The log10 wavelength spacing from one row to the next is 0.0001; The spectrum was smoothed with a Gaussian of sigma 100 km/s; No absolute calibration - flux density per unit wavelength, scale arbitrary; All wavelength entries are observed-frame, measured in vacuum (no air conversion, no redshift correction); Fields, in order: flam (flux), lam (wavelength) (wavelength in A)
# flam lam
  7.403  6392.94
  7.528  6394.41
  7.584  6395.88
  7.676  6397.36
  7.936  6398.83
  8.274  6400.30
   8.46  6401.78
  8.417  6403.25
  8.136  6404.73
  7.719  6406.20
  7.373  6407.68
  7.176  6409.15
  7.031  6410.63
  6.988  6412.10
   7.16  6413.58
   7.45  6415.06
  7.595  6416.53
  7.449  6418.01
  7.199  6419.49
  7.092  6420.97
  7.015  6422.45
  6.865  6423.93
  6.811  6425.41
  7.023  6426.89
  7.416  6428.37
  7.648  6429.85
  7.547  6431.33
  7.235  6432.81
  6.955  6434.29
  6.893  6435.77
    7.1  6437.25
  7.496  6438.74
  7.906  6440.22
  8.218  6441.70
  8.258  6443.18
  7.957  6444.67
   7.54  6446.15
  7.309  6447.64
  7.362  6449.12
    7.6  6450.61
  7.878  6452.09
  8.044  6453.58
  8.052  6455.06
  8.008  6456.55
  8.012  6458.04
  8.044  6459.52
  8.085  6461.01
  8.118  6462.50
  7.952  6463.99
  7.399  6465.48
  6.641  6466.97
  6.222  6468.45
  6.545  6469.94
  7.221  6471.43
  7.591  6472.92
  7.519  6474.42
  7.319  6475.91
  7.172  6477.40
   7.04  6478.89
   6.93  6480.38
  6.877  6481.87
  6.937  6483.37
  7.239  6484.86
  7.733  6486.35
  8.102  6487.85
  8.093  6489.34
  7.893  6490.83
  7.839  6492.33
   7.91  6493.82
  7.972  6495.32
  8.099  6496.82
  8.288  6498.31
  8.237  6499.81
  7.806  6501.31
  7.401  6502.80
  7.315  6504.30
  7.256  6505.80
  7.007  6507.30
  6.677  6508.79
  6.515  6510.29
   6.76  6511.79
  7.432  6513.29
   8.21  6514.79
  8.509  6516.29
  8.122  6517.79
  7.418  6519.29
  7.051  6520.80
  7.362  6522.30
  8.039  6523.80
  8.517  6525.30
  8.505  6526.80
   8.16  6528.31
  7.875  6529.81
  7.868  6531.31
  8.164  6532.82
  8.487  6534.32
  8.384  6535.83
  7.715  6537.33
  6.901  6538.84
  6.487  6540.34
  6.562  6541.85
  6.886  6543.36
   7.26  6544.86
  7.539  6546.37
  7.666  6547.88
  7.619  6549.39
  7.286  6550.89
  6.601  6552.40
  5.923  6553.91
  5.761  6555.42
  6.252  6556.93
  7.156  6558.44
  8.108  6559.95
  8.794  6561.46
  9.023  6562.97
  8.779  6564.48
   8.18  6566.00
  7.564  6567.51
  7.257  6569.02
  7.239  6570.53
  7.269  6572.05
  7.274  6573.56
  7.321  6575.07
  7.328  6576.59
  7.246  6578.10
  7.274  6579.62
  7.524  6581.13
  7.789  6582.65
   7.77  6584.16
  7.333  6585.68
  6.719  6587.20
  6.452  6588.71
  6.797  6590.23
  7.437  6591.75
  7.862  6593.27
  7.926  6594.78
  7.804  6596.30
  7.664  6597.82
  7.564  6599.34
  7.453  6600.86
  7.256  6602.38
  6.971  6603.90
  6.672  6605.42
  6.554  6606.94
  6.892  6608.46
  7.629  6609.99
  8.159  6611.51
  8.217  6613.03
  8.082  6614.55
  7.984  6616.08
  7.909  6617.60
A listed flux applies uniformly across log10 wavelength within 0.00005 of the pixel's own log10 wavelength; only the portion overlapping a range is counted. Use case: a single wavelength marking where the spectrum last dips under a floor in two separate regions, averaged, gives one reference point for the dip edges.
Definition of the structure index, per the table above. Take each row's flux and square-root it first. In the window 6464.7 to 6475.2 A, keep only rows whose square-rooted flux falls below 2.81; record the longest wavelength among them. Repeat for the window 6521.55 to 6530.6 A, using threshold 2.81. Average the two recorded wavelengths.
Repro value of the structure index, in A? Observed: 6502.1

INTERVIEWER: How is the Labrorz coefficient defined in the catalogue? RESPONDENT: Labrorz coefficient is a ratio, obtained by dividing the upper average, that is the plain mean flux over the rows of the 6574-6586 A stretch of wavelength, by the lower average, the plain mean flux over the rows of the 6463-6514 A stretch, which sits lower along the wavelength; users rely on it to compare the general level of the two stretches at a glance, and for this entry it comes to 1.01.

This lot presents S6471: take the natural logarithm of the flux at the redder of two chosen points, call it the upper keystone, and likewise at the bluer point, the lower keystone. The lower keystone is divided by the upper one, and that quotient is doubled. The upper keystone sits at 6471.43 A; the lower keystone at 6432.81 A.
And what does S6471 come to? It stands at 2.00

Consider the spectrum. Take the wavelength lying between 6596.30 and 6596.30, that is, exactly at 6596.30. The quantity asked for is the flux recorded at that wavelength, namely 7.804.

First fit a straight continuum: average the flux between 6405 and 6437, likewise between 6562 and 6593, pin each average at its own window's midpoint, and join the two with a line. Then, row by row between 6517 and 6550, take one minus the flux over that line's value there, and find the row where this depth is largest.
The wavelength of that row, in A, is 6540.34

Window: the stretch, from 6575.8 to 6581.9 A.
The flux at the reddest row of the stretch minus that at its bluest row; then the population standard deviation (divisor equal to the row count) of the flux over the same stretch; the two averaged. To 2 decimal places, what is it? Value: 0.15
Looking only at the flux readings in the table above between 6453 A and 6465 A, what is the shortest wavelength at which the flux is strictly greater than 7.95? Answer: 6453.58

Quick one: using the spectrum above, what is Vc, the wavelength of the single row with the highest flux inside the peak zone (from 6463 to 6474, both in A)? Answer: 6463.99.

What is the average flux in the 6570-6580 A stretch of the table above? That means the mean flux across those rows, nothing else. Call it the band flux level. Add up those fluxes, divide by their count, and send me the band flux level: 7.28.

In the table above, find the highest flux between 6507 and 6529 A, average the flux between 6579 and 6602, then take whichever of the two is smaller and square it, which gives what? 55.1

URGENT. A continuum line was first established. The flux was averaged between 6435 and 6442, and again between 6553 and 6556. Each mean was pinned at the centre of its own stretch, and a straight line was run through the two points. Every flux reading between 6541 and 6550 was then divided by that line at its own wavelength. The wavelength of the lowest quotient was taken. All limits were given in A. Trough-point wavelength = 6541.85 A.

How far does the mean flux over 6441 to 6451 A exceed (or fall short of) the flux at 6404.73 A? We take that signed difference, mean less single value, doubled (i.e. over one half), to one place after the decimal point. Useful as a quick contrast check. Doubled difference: -0.8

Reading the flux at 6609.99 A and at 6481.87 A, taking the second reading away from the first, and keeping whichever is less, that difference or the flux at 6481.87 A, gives 0.8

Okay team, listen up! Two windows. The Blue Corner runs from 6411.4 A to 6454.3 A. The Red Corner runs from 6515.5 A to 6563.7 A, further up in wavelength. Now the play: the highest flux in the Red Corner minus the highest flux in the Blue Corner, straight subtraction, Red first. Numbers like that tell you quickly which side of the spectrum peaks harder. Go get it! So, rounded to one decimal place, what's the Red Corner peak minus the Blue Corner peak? 0.8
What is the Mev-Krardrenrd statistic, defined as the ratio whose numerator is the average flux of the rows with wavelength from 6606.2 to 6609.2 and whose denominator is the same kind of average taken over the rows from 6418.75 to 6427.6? 0.96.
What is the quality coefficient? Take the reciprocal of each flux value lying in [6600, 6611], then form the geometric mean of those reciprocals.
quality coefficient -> 0.142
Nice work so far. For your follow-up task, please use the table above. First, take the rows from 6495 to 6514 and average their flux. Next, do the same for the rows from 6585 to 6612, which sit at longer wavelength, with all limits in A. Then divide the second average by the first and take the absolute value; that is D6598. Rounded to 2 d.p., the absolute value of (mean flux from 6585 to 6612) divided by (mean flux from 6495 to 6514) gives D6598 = 0.98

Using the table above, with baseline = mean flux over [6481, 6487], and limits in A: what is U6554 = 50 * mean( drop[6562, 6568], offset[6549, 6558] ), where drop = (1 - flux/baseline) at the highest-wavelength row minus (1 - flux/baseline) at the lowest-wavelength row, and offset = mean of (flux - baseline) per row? -11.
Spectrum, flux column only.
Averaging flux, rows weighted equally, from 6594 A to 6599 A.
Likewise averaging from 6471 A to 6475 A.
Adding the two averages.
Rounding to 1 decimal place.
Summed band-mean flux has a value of 15.2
